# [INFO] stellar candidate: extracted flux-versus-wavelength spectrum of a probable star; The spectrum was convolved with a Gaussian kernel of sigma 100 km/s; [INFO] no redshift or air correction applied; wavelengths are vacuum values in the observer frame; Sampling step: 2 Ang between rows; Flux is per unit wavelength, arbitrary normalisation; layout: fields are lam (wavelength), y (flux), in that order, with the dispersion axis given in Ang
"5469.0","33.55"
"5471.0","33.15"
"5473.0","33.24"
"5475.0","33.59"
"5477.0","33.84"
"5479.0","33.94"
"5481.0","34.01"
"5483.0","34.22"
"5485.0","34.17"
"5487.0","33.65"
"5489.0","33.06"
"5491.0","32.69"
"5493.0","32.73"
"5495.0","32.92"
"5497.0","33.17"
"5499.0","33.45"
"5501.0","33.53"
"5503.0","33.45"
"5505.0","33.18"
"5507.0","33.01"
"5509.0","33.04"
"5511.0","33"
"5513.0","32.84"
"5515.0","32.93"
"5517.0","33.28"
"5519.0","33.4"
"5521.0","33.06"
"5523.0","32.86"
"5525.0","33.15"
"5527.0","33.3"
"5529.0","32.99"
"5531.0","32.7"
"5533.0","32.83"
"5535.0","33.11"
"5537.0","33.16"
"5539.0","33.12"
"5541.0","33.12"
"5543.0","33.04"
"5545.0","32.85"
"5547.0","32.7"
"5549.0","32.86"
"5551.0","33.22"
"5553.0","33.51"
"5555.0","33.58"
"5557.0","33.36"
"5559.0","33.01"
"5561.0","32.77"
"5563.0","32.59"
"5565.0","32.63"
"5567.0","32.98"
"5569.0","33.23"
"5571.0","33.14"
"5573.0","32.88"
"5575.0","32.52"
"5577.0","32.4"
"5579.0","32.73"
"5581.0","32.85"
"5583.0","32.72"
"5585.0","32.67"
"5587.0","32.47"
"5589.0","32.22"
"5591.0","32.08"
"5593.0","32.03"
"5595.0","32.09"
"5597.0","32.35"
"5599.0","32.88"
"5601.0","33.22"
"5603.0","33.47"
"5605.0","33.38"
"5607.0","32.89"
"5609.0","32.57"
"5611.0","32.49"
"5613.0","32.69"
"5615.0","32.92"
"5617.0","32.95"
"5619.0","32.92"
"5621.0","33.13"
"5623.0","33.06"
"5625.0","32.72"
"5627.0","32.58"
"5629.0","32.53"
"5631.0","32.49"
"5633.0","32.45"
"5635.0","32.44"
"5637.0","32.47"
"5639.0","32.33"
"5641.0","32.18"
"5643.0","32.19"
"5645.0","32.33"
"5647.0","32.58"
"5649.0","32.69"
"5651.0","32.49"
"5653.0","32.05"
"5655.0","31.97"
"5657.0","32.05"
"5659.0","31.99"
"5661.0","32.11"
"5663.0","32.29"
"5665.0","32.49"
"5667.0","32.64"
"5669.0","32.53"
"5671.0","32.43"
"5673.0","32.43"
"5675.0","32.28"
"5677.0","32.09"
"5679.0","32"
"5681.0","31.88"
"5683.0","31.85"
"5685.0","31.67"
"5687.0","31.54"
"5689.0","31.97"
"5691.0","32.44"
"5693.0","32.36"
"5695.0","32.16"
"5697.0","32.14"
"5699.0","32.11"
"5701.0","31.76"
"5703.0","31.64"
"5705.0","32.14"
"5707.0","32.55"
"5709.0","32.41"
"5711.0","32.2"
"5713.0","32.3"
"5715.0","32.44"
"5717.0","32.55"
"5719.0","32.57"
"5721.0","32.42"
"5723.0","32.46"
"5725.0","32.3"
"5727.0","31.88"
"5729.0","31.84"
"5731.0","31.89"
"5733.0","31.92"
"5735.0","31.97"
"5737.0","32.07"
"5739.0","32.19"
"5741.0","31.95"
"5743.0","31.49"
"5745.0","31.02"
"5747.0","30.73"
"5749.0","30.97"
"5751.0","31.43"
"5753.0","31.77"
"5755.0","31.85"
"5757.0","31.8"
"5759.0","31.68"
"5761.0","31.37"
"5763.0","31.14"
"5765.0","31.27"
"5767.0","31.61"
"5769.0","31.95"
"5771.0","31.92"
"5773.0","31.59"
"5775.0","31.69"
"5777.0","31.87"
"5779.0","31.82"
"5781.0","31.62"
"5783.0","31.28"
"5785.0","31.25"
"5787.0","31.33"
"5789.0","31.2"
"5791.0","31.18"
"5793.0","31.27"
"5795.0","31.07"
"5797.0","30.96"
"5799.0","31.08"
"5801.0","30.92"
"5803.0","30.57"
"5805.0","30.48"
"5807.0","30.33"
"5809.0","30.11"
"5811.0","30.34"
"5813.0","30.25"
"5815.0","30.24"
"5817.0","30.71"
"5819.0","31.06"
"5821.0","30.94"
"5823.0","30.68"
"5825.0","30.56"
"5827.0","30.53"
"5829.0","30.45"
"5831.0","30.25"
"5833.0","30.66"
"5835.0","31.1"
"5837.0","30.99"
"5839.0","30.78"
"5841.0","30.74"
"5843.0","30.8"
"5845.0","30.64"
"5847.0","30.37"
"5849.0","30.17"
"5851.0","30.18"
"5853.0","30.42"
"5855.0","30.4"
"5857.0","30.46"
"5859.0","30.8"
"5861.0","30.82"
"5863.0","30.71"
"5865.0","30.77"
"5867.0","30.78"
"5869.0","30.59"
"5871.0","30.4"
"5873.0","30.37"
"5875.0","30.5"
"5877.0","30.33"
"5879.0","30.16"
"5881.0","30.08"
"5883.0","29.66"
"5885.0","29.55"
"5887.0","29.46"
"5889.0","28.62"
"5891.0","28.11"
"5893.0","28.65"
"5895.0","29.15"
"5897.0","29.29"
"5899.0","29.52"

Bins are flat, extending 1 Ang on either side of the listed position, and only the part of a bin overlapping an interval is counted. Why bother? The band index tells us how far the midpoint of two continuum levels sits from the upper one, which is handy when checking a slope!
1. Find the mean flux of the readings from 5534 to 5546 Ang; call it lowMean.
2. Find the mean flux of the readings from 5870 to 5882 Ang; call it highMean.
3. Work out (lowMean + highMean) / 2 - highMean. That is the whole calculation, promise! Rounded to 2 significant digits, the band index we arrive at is 1.4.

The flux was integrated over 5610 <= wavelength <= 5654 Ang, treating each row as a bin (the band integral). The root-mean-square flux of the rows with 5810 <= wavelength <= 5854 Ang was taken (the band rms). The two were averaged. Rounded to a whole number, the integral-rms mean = 732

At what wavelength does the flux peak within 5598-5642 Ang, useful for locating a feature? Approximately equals 5603.0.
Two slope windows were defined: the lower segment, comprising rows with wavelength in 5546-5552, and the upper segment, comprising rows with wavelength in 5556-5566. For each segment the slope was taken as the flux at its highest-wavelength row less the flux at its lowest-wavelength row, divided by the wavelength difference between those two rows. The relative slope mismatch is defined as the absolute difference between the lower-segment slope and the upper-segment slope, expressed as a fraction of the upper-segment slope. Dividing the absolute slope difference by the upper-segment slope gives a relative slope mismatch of -2.42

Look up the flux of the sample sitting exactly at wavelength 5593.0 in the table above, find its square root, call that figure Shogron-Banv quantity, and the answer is 5.66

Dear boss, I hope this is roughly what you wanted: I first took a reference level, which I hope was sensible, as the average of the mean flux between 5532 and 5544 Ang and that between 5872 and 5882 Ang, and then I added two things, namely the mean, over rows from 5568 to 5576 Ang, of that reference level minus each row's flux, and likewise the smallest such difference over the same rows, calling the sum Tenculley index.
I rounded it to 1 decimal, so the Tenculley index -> -2.8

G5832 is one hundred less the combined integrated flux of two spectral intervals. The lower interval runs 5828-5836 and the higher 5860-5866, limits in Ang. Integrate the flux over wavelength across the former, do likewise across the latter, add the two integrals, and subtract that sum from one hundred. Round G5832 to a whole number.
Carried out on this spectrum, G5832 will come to -330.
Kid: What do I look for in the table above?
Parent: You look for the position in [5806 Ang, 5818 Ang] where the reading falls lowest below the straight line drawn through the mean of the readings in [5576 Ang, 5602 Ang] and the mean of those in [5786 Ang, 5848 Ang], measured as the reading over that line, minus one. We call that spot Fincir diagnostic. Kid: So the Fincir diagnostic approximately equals 5809.0 Ang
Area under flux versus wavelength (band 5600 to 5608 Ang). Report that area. 266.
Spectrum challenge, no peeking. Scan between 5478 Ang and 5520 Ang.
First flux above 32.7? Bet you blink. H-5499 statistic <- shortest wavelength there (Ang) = 5479.0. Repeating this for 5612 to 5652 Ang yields 5615.0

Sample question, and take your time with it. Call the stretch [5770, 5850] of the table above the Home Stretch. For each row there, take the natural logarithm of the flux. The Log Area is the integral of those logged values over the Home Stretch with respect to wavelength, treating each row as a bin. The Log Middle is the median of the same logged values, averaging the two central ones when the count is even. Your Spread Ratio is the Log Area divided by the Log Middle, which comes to 80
